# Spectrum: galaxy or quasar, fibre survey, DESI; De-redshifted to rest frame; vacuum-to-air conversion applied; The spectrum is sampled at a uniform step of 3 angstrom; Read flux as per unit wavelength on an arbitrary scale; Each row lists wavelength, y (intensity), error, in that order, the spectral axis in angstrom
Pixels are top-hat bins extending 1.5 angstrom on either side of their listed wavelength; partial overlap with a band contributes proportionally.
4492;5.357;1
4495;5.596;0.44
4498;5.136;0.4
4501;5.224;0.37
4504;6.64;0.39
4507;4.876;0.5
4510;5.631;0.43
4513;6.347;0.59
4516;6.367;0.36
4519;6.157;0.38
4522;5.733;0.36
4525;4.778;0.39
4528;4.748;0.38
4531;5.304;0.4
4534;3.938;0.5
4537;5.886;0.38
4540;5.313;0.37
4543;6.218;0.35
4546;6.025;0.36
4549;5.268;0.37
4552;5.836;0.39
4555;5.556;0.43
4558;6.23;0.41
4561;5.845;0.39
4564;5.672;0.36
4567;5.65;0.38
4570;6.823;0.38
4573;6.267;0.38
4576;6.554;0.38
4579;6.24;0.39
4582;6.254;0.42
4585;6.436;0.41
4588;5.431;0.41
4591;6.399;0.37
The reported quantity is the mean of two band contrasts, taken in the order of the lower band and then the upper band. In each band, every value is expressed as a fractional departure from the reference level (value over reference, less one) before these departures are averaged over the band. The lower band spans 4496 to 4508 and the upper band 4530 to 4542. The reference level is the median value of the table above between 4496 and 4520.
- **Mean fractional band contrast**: -0.10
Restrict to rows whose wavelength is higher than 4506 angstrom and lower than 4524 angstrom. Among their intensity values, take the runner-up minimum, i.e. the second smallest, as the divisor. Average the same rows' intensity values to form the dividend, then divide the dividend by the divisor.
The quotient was 1.04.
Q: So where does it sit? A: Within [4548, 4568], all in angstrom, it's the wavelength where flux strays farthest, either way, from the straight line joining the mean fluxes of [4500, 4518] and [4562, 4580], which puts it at 4549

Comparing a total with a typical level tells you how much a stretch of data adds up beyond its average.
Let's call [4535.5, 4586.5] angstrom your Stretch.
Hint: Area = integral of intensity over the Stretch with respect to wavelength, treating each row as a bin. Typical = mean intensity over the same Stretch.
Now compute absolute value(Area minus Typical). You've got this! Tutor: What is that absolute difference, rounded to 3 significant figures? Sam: 300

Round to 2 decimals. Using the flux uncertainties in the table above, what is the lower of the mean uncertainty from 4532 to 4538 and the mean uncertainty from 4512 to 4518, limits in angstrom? 0.44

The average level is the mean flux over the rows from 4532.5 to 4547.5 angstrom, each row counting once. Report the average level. 5.5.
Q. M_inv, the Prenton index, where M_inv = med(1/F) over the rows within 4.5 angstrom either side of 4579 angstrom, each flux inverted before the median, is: 0.160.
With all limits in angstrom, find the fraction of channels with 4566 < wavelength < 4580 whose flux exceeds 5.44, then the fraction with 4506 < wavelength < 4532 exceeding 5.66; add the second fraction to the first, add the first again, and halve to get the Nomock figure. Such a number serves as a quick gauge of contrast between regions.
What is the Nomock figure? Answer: 1.2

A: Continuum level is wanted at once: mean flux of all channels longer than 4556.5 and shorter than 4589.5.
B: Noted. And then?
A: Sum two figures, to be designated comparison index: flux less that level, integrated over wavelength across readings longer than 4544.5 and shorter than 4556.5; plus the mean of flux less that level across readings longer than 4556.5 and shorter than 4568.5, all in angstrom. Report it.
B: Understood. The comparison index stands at -5.8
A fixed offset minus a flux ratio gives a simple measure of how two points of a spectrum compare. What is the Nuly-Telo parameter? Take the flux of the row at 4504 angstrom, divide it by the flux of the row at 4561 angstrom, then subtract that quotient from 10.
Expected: 8.86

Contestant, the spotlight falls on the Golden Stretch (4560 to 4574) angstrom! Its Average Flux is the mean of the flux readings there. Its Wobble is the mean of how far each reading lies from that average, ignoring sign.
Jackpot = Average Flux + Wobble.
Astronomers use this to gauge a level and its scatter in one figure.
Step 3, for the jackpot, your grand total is 6.45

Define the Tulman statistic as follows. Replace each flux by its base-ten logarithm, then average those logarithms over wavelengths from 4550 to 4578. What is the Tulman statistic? 0.78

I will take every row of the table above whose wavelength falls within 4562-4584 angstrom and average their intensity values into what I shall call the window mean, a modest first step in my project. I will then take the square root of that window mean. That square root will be 2.49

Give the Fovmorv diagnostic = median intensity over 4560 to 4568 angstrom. 5.67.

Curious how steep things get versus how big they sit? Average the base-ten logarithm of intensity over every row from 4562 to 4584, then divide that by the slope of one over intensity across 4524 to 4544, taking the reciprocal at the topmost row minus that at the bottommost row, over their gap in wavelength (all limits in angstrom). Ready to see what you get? -294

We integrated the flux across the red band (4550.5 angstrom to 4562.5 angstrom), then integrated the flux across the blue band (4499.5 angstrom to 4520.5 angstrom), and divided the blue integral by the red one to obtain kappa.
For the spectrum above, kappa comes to 1.8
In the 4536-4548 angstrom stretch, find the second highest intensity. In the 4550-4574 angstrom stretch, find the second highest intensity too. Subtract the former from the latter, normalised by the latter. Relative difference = 0.04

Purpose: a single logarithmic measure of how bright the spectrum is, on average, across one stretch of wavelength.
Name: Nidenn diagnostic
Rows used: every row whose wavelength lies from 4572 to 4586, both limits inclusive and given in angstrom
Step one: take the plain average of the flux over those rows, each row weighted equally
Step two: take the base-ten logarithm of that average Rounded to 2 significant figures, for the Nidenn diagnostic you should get 0.80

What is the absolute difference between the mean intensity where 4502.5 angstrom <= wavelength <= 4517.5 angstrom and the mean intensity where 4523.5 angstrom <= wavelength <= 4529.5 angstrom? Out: 1.21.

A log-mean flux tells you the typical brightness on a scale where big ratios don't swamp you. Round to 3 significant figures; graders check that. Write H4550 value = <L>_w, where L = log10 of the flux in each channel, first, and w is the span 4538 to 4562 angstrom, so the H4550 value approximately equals 0.762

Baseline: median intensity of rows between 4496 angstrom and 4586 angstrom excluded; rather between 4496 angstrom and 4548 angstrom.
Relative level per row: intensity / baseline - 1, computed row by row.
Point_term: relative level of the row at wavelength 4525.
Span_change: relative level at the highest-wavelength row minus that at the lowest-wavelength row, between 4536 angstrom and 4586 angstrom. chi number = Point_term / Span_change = -1.6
